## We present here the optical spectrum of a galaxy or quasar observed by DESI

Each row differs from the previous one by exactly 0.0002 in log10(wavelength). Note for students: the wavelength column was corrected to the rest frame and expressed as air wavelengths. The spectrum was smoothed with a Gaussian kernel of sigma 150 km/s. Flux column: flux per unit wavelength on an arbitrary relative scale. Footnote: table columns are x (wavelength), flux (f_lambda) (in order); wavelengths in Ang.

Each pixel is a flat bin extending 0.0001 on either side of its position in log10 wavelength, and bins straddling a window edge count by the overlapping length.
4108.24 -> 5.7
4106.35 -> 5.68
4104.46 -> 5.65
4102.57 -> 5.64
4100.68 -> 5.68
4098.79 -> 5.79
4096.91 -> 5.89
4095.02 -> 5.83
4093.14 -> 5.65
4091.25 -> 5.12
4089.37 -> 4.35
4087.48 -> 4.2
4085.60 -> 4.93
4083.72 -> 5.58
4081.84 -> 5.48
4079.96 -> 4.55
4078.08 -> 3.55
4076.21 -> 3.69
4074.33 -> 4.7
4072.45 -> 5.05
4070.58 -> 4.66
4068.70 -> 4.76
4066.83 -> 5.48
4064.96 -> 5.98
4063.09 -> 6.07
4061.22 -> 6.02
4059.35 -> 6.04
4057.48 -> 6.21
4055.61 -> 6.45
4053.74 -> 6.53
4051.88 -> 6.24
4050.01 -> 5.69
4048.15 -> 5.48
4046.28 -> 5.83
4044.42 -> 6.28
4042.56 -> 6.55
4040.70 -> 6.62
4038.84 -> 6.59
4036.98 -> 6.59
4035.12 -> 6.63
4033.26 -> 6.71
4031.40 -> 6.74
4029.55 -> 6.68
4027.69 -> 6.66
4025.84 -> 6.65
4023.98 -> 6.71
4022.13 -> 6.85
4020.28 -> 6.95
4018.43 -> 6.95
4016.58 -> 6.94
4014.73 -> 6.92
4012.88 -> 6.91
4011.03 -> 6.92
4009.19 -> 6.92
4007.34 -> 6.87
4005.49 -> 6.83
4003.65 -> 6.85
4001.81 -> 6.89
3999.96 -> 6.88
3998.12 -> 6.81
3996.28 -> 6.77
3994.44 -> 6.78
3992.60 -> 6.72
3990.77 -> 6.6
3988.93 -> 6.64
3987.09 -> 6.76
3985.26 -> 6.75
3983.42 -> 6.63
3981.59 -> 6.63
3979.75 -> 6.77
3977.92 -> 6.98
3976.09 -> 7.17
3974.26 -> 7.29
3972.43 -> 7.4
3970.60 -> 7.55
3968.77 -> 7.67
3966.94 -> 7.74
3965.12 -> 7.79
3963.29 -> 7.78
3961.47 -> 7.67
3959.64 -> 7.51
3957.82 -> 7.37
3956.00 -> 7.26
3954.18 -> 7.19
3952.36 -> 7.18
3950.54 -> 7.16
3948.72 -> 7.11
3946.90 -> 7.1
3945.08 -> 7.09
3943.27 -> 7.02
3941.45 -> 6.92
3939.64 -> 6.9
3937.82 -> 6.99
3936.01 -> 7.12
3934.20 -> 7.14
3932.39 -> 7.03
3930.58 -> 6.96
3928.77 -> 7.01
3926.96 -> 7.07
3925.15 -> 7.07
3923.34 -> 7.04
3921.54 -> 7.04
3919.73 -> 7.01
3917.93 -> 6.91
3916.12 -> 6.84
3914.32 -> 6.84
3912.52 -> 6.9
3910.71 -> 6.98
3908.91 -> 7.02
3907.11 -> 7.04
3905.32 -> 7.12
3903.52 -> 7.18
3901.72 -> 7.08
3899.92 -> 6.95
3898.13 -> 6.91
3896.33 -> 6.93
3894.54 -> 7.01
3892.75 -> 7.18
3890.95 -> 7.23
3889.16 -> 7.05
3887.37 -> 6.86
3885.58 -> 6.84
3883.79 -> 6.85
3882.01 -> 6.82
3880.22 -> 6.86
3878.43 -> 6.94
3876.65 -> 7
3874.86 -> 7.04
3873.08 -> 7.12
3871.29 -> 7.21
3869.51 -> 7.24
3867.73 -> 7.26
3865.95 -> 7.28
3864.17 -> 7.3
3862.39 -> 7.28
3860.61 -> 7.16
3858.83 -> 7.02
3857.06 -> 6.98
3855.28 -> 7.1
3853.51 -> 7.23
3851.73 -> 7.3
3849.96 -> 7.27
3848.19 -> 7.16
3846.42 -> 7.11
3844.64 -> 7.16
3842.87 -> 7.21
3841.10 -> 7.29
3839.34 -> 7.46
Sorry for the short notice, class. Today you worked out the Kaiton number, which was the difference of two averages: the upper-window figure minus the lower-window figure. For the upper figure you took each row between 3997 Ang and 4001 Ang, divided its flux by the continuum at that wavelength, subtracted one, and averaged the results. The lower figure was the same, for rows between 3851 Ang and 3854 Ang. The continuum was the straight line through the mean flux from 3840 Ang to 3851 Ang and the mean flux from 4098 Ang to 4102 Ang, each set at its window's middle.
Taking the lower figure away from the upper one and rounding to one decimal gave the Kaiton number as 0.1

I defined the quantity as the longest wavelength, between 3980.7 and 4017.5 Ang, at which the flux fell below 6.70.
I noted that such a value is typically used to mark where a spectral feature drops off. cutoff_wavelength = 3990.77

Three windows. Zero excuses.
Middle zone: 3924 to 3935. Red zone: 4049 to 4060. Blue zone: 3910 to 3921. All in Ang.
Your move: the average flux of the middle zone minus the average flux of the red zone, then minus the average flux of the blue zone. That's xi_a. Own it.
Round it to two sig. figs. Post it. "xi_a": -6.1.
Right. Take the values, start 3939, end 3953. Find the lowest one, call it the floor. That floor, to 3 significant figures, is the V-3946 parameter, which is 6.90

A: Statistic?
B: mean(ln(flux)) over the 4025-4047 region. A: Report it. 1.88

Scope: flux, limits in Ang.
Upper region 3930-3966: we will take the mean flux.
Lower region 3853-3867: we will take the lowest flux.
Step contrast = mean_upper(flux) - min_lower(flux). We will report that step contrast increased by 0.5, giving 0.7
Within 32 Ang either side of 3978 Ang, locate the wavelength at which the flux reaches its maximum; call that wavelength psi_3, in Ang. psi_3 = 3965.12 Ang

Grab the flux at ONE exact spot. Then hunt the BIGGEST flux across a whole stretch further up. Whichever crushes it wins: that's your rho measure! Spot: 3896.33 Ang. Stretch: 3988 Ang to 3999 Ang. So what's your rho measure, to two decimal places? 6.93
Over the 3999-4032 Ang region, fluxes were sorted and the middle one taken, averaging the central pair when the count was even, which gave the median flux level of 6.9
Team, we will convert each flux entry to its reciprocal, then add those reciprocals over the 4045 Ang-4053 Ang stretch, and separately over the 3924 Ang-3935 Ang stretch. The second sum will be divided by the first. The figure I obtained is 1.23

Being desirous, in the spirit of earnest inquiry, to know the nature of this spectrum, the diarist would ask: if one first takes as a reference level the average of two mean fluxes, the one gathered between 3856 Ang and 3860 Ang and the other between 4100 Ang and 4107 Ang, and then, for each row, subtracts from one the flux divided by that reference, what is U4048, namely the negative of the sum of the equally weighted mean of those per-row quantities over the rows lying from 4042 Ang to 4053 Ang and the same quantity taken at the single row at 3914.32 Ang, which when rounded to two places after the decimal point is 0.03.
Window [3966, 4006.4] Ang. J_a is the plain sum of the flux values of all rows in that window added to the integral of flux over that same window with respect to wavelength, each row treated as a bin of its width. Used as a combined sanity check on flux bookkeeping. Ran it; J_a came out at 434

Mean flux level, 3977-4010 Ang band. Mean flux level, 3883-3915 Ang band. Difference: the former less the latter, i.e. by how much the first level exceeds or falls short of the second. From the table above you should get -0.22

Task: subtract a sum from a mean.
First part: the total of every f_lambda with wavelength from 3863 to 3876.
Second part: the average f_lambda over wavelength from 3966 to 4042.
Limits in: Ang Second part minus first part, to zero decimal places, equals -44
